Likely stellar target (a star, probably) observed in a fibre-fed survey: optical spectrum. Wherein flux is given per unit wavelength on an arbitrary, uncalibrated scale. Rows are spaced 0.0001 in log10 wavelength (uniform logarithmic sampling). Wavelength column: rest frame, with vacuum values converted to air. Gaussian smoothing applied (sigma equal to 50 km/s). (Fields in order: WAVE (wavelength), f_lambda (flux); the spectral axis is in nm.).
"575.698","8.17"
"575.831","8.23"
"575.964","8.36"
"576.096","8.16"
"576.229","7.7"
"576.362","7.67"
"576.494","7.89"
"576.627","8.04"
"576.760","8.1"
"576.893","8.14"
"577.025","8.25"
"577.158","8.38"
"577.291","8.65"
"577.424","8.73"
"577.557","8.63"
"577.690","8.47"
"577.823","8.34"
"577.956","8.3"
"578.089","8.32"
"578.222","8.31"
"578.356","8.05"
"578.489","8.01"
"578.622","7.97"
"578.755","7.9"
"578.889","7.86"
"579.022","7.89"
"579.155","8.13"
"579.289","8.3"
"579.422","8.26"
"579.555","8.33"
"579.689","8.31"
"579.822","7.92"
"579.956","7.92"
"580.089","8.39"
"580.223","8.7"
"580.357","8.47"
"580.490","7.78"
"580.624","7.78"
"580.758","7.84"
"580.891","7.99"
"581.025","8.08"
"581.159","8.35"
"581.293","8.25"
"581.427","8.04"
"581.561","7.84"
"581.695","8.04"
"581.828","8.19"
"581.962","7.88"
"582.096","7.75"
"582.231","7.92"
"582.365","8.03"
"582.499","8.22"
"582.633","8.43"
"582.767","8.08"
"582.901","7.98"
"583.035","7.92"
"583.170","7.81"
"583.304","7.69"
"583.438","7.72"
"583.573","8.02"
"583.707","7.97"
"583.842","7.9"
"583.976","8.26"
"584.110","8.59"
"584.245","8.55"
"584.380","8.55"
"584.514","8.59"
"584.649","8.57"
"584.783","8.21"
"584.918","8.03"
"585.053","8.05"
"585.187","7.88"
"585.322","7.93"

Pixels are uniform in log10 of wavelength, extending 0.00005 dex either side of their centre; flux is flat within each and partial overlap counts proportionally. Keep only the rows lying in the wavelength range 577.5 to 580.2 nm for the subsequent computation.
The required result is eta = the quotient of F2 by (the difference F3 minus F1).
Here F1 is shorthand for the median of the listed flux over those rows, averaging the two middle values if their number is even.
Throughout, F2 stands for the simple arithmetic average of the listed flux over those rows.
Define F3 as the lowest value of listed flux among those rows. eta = -19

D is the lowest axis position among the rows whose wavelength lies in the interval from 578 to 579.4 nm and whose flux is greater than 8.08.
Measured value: 578.089 nm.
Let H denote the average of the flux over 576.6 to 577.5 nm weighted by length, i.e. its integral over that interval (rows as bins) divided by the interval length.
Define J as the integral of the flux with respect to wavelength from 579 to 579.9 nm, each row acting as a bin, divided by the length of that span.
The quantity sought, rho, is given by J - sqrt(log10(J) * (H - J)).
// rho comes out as 7.78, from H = 8.34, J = 8.17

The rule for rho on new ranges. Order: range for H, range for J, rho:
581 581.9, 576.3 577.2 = 7.86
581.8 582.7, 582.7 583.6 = 7.49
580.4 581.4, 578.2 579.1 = 7.79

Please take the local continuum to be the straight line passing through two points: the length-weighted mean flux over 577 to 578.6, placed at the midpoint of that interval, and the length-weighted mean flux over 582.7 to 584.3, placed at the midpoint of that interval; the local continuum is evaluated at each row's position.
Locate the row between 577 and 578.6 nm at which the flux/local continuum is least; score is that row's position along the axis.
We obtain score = 578.489 nm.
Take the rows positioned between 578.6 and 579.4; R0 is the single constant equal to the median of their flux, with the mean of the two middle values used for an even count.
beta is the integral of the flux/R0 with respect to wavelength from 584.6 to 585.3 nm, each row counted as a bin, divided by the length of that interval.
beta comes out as 1.024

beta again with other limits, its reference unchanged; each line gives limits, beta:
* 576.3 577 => 1.008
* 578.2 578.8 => 1.012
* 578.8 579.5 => 1.019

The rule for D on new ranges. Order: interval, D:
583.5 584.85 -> 583.976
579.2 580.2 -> 579.289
